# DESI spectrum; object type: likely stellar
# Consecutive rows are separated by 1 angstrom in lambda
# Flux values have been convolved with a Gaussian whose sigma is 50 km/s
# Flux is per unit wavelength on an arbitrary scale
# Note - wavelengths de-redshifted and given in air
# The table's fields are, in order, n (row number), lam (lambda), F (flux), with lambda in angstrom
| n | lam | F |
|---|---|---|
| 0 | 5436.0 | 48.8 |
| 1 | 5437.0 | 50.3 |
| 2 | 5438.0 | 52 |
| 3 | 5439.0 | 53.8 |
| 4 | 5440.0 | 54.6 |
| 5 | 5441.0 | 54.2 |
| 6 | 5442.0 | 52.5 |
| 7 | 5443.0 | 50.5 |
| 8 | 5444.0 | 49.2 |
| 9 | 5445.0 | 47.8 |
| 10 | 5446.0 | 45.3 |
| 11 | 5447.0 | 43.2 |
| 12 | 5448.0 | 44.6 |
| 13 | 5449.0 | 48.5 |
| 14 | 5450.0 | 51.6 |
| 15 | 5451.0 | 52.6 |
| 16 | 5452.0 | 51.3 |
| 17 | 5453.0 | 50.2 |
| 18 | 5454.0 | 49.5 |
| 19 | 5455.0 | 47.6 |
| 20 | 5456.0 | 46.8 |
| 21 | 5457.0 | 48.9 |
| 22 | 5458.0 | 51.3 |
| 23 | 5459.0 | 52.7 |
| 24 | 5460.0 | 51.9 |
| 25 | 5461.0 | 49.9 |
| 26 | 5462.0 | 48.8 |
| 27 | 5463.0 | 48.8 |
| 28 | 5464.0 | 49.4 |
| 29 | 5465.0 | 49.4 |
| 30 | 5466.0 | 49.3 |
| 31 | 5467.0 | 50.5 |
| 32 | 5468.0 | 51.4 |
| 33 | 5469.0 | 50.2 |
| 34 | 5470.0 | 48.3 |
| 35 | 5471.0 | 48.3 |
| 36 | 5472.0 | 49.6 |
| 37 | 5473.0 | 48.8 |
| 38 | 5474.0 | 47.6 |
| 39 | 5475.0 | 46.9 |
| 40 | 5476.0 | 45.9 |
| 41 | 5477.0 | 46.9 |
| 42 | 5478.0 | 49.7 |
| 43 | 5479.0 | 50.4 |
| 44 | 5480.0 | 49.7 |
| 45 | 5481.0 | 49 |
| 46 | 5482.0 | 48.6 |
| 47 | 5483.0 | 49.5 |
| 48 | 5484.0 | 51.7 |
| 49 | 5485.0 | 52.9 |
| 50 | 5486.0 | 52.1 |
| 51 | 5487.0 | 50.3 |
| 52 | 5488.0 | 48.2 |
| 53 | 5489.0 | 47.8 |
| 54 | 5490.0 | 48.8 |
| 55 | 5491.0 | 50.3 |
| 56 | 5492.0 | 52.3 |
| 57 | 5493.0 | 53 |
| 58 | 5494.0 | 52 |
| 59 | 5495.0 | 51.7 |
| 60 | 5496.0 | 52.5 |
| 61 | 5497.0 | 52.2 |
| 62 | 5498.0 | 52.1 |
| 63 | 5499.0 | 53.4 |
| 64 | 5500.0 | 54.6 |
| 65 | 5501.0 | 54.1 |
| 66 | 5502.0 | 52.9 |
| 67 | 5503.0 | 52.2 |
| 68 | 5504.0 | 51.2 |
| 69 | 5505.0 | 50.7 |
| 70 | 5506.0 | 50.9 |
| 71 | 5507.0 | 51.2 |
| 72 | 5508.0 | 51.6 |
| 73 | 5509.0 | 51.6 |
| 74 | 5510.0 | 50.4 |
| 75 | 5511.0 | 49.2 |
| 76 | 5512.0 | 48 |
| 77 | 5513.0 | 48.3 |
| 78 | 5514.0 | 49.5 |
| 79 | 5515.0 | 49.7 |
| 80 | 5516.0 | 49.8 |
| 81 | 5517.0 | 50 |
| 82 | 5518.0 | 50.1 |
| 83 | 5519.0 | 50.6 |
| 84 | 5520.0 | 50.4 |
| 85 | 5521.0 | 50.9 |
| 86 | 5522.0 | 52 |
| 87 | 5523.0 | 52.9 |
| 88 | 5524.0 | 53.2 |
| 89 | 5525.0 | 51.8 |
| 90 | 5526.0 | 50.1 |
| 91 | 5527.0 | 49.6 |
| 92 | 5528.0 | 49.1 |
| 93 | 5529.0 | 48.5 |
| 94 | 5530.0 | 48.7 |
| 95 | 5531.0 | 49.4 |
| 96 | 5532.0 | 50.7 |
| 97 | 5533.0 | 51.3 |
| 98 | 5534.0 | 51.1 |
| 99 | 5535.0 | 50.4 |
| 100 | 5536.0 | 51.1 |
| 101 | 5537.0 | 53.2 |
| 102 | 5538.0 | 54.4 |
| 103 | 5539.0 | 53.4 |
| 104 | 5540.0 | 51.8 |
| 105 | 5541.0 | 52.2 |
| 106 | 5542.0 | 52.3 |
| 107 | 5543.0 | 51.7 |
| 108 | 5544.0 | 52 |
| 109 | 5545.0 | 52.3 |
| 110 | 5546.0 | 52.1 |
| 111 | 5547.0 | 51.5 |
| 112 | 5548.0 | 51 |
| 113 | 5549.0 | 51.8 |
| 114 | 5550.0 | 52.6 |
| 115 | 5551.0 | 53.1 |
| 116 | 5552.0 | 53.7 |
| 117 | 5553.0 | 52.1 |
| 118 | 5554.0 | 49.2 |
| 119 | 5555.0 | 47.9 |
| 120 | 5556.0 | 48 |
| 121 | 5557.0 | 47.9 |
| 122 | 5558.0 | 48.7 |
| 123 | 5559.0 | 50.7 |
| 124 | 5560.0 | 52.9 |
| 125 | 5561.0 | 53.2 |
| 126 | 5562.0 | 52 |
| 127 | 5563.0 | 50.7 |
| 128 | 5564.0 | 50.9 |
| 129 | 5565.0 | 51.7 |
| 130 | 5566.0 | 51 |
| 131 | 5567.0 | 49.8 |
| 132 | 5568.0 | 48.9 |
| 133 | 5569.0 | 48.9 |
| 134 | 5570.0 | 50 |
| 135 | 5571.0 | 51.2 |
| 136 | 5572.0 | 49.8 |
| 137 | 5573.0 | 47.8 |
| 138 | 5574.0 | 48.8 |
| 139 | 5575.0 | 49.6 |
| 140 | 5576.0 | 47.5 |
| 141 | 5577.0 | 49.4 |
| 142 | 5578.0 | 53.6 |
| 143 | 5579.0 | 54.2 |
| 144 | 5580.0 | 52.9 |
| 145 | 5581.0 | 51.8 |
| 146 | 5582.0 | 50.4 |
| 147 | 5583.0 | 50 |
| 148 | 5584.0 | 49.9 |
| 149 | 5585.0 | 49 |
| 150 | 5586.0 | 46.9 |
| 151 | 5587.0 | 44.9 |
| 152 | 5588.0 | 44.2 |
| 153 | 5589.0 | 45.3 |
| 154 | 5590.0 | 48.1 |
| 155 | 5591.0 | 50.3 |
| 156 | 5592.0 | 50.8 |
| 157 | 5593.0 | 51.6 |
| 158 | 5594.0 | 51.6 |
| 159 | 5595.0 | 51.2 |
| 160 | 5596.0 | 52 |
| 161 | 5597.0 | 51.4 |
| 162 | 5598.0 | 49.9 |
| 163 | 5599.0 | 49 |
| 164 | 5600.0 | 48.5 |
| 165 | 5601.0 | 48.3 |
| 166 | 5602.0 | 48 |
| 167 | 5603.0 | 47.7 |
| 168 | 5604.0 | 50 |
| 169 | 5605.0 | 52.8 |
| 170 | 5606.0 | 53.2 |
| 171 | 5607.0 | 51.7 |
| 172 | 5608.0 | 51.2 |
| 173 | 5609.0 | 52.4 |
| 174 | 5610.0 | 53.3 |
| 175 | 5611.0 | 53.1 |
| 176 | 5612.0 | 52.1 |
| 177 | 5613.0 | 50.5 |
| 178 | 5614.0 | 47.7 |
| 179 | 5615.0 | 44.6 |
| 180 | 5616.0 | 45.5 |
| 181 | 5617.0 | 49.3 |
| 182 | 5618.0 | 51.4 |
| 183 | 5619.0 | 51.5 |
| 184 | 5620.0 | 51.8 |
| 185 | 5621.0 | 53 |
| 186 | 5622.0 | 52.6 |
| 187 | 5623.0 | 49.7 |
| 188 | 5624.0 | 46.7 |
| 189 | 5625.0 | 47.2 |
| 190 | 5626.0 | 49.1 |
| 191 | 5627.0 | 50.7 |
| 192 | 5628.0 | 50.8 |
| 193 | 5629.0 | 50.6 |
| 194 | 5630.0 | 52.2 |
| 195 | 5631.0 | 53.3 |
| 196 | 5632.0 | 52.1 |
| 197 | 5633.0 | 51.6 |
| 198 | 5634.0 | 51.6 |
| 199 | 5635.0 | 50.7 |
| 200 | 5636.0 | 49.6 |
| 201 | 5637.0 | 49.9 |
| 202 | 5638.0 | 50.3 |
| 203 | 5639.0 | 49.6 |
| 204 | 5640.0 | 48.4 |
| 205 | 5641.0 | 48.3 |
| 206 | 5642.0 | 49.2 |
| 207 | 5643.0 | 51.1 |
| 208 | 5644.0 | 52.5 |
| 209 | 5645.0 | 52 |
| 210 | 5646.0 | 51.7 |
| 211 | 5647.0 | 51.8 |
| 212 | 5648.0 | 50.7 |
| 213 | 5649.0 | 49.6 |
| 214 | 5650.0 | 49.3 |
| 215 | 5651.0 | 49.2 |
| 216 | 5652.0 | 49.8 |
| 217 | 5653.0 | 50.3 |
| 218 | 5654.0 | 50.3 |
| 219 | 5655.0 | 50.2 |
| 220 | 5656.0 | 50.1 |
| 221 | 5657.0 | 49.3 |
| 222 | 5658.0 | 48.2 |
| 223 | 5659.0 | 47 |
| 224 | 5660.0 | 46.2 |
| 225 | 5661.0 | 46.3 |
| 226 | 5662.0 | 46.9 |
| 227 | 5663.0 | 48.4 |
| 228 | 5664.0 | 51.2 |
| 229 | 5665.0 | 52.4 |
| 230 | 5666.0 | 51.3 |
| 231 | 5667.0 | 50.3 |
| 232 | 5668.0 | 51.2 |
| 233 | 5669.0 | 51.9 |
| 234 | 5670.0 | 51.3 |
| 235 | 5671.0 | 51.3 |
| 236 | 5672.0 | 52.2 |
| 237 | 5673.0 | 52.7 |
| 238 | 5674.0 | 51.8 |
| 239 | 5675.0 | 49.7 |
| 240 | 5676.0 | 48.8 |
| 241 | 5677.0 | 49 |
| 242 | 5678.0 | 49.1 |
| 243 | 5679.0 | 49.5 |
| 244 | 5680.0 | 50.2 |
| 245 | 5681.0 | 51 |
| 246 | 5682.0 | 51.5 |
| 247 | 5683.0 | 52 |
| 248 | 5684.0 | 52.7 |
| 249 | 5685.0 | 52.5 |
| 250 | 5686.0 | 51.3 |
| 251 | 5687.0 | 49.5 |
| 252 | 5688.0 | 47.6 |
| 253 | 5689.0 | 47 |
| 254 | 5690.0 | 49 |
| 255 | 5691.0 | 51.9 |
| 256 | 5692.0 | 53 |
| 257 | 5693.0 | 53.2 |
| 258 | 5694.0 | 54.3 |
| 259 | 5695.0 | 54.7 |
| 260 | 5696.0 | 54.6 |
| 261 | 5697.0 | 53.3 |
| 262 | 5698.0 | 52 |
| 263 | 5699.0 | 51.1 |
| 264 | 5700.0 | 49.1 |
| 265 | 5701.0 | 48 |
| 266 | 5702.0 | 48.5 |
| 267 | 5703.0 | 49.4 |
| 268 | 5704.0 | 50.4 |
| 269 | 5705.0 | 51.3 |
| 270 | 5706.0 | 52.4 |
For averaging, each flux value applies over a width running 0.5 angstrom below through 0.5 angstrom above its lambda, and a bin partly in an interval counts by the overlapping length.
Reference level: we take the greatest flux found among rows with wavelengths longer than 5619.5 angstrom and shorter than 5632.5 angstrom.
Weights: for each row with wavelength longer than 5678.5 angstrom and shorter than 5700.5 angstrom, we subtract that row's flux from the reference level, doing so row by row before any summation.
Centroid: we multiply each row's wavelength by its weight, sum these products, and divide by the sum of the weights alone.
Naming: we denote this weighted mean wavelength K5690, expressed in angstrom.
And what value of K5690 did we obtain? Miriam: 5687.5 angstrom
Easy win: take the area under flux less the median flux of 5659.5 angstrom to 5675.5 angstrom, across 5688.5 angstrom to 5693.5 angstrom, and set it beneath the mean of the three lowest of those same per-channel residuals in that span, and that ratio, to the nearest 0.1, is 0.9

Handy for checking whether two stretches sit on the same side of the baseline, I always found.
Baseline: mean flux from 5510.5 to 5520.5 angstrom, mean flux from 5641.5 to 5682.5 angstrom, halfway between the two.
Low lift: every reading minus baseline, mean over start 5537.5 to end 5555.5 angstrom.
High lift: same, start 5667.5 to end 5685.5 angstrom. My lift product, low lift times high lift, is 2.43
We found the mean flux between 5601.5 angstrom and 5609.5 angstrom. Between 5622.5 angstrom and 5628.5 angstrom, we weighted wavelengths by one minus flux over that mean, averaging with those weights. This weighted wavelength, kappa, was 5624.6 angstrom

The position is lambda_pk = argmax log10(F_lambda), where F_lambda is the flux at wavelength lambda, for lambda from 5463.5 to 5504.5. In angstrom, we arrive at 5500.0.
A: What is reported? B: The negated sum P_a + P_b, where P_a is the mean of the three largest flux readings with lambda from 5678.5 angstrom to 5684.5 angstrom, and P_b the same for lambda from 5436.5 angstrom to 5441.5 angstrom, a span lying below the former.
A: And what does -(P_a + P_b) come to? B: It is -106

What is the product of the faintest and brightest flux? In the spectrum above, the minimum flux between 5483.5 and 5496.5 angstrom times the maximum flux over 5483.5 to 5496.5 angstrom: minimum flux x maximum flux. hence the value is 2533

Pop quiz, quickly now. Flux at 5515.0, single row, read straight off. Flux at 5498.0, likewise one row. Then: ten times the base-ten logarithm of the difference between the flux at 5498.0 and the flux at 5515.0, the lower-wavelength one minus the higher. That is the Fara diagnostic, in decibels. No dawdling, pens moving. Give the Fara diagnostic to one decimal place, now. 3.8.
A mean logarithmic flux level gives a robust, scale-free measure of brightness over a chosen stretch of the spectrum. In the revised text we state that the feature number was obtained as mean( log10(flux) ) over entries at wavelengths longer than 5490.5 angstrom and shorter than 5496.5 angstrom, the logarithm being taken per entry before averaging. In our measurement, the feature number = 1.716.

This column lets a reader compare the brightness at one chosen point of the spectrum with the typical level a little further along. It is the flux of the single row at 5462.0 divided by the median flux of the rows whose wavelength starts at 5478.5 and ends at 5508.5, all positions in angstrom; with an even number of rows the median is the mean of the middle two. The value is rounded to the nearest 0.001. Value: 0.945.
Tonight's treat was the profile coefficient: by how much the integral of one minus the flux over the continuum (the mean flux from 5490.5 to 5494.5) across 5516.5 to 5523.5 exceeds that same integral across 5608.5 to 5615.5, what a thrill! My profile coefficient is -0.06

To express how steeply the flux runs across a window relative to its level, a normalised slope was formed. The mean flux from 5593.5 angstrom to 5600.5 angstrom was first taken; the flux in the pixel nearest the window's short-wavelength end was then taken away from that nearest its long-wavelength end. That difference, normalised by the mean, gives -0.06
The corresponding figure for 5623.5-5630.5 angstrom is 0.11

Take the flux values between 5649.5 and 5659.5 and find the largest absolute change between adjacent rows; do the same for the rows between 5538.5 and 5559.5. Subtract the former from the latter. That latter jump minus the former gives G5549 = 1.70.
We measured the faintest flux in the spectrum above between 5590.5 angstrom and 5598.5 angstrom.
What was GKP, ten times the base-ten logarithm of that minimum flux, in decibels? 17.0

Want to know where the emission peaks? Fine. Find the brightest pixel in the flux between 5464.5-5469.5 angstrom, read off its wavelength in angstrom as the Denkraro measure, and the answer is 5468.0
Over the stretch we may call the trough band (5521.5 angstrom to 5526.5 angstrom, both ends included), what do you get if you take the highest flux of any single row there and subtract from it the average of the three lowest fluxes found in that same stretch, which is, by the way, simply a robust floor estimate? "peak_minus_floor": 1.9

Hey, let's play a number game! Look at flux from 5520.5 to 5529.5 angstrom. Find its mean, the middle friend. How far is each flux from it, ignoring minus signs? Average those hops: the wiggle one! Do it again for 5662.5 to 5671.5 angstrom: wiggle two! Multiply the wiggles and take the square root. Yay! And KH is 1.0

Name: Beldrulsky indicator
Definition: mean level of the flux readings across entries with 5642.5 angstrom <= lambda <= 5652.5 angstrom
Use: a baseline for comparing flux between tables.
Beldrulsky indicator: 50.8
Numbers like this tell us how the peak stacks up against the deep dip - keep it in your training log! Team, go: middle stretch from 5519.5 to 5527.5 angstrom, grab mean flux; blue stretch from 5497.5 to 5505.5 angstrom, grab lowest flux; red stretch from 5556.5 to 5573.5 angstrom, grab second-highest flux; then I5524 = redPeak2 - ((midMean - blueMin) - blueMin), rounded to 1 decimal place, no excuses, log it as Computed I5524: 102.9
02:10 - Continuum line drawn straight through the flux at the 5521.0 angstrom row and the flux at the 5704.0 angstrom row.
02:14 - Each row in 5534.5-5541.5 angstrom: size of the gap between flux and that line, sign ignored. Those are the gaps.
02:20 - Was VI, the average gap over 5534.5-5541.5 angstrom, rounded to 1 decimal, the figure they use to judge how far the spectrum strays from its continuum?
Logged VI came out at 1.6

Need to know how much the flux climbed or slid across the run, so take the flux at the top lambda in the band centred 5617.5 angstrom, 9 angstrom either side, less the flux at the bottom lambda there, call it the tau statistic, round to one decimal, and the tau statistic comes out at -3.3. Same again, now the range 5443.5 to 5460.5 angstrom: 2.7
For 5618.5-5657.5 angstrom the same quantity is -2.2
